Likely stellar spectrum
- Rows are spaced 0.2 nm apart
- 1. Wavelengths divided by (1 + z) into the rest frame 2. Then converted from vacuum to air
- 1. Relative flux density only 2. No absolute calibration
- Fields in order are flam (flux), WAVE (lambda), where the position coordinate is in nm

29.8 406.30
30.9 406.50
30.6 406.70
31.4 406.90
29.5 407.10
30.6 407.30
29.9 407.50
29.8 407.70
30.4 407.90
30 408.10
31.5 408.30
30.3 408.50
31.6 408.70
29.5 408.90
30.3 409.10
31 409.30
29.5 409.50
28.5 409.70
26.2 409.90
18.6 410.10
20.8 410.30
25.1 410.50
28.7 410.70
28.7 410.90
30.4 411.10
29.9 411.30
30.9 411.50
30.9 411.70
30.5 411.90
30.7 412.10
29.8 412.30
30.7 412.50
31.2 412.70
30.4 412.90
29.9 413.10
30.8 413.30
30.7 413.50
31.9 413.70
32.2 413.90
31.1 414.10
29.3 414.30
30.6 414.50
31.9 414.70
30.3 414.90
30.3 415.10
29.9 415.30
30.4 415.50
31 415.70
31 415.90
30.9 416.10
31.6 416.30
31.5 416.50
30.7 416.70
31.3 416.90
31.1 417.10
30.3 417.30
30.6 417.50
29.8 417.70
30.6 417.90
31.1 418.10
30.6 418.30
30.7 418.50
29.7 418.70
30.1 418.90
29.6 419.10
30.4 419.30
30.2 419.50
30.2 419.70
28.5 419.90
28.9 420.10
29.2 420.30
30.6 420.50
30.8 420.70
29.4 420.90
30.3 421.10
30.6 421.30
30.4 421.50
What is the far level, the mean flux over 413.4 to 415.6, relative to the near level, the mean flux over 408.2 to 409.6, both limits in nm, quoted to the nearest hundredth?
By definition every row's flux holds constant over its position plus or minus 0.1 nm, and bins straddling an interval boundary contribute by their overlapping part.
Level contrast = 1.01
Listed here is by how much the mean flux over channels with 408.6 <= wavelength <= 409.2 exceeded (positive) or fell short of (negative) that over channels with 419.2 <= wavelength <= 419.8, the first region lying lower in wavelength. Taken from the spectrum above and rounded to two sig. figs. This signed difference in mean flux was 0.20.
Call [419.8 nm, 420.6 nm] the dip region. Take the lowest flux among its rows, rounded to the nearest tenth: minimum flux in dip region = 28.5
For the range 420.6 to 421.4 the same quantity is 29.4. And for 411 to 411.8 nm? 29.9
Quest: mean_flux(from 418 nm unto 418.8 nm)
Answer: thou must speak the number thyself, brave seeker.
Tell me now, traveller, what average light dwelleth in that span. 30.5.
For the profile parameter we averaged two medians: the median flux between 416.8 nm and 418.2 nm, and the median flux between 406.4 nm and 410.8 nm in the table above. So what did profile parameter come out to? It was 30.3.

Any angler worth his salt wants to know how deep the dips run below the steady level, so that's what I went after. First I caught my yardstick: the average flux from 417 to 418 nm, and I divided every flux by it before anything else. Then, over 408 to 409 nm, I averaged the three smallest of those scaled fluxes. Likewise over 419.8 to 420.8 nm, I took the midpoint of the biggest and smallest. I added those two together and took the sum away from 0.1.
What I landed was -1.85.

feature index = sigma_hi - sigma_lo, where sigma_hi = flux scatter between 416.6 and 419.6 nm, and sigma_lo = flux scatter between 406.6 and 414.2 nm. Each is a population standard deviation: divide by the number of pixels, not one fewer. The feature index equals -2.2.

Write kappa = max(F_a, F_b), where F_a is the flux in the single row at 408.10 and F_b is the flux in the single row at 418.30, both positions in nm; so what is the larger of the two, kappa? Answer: 30.6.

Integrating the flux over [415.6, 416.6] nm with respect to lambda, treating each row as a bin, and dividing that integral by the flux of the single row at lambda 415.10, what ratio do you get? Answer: 1.03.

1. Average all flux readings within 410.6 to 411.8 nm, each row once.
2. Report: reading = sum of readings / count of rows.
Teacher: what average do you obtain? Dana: 29.9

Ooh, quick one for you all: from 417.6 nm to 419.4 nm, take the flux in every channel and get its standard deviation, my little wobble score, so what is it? 0.5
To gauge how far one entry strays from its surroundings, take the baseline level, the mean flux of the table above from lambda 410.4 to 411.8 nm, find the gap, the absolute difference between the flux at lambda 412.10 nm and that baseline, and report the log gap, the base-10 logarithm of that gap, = 0.17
